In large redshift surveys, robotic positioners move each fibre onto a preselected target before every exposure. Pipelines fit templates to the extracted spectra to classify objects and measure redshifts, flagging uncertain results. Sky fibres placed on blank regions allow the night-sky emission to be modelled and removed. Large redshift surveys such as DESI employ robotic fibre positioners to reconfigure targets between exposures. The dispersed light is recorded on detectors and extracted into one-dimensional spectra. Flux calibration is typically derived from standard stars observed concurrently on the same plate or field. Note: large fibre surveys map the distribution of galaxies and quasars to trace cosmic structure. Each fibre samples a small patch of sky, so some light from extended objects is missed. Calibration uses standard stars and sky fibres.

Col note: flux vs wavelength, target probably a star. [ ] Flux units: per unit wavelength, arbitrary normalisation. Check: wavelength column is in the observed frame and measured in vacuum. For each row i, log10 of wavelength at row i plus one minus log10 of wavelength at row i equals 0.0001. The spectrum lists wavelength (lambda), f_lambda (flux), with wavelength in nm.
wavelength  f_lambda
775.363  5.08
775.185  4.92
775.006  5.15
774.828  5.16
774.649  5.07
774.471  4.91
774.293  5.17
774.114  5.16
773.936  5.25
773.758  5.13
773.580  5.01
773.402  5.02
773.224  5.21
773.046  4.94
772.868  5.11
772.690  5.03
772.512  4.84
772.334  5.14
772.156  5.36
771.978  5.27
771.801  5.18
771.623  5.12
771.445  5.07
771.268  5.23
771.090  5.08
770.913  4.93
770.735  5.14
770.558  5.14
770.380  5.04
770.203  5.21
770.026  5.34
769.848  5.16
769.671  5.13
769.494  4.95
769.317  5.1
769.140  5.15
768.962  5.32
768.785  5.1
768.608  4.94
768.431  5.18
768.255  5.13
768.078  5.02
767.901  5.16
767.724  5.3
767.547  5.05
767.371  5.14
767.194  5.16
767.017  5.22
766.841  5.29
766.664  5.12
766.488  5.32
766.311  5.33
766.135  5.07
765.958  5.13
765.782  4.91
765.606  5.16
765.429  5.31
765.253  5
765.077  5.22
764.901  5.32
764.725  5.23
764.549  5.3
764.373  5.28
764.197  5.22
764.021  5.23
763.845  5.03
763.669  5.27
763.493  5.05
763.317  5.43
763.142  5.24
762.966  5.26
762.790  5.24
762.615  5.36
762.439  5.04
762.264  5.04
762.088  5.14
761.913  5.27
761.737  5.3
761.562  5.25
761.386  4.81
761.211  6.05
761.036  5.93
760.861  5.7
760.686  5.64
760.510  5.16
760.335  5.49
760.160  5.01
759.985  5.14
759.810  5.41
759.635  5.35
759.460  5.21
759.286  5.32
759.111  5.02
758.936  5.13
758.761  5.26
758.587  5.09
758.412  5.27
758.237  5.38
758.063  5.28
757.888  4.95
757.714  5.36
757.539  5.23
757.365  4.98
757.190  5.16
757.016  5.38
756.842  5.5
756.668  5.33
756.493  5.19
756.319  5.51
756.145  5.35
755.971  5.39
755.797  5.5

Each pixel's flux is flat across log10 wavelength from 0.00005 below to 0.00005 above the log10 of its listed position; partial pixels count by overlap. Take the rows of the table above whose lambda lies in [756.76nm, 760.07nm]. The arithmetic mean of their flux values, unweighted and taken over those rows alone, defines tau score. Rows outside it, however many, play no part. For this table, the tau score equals 5.23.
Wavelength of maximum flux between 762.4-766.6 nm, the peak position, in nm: 763.317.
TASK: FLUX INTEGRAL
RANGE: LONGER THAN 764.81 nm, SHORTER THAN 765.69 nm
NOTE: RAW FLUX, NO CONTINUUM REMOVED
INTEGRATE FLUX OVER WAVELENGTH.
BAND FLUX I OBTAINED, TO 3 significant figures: 4.58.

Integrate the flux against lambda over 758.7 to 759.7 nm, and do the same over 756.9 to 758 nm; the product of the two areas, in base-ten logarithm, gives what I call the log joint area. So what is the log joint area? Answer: 1.47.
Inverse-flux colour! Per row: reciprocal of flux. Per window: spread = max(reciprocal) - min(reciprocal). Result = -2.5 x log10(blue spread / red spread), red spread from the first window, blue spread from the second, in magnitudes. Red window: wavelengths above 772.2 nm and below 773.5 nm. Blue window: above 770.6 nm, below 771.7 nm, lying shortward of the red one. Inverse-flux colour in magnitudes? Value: 0.25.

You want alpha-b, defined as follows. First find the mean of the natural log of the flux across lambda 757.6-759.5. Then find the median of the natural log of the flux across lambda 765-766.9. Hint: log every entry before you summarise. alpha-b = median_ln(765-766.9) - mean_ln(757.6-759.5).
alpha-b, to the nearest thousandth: -0.009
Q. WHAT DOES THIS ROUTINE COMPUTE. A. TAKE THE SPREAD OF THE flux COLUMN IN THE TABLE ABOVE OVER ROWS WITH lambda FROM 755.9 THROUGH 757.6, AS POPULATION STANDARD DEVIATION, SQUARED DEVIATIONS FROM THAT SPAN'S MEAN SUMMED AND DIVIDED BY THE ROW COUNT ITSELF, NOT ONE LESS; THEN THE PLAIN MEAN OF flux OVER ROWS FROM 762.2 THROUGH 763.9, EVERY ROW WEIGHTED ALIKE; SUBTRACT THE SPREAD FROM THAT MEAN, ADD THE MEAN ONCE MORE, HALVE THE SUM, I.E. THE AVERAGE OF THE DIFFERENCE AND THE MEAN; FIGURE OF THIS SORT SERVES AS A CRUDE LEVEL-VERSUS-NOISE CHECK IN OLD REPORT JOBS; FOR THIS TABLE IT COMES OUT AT 5.12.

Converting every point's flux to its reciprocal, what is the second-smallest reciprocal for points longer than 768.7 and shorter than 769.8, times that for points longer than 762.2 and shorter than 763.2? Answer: 0.0369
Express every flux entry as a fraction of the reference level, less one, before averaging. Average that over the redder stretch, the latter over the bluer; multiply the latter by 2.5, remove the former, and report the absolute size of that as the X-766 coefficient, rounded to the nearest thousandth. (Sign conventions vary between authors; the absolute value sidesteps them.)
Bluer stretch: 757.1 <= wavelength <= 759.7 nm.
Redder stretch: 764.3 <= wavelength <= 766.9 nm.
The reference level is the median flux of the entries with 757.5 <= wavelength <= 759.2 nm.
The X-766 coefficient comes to 0.013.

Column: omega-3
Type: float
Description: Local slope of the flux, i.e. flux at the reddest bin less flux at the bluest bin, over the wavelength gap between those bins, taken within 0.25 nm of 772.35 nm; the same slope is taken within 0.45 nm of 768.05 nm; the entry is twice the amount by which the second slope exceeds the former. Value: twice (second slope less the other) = 2.6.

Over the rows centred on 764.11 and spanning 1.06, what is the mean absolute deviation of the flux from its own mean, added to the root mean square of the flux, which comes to 5.29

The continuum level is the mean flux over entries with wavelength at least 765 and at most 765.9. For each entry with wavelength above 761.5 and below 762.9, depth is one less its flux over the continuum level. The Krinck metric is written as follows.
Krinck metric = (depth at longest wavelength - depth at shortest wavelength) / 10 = 0.000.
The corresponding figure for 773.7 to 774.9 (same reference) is -0.001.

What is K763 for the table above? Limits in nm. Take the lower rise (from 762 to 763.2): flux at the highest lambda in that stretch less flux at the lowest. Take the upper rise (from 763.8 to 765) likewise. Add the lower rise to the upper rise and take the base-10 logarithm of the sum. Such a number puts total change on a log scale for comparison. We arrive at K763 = -0.41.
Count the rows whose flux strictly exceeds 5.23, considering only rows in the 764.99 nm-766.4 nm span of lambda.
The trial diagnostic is 2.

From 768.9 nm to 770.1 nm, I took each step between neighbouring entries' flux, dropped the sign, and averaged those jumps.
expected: 0.127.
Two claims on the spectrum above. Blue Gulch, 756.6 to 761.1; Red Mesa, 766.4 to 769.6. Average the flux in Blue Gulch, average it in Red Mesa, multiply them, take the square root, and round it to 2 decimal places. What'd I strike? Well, 5.22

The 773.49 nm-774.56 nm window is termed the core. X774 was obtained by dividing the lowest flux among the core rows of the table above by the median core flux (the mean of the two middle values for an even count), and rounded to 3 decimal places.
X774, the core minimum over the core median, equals 0.954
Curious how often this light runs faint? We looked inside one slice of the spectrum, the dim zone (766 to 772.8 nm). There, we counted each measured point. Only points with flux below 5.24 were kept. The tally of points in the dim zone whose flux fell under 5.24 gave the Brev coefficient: 30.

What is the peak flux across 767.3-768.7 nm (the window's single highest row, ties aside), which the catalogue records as 5.3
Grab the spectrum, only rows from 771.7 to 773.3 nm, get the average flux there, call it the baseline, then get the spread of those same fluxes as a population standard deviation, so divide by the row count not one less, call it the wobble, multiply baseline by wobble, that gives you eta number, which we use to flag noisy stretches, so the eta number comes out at 0.78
